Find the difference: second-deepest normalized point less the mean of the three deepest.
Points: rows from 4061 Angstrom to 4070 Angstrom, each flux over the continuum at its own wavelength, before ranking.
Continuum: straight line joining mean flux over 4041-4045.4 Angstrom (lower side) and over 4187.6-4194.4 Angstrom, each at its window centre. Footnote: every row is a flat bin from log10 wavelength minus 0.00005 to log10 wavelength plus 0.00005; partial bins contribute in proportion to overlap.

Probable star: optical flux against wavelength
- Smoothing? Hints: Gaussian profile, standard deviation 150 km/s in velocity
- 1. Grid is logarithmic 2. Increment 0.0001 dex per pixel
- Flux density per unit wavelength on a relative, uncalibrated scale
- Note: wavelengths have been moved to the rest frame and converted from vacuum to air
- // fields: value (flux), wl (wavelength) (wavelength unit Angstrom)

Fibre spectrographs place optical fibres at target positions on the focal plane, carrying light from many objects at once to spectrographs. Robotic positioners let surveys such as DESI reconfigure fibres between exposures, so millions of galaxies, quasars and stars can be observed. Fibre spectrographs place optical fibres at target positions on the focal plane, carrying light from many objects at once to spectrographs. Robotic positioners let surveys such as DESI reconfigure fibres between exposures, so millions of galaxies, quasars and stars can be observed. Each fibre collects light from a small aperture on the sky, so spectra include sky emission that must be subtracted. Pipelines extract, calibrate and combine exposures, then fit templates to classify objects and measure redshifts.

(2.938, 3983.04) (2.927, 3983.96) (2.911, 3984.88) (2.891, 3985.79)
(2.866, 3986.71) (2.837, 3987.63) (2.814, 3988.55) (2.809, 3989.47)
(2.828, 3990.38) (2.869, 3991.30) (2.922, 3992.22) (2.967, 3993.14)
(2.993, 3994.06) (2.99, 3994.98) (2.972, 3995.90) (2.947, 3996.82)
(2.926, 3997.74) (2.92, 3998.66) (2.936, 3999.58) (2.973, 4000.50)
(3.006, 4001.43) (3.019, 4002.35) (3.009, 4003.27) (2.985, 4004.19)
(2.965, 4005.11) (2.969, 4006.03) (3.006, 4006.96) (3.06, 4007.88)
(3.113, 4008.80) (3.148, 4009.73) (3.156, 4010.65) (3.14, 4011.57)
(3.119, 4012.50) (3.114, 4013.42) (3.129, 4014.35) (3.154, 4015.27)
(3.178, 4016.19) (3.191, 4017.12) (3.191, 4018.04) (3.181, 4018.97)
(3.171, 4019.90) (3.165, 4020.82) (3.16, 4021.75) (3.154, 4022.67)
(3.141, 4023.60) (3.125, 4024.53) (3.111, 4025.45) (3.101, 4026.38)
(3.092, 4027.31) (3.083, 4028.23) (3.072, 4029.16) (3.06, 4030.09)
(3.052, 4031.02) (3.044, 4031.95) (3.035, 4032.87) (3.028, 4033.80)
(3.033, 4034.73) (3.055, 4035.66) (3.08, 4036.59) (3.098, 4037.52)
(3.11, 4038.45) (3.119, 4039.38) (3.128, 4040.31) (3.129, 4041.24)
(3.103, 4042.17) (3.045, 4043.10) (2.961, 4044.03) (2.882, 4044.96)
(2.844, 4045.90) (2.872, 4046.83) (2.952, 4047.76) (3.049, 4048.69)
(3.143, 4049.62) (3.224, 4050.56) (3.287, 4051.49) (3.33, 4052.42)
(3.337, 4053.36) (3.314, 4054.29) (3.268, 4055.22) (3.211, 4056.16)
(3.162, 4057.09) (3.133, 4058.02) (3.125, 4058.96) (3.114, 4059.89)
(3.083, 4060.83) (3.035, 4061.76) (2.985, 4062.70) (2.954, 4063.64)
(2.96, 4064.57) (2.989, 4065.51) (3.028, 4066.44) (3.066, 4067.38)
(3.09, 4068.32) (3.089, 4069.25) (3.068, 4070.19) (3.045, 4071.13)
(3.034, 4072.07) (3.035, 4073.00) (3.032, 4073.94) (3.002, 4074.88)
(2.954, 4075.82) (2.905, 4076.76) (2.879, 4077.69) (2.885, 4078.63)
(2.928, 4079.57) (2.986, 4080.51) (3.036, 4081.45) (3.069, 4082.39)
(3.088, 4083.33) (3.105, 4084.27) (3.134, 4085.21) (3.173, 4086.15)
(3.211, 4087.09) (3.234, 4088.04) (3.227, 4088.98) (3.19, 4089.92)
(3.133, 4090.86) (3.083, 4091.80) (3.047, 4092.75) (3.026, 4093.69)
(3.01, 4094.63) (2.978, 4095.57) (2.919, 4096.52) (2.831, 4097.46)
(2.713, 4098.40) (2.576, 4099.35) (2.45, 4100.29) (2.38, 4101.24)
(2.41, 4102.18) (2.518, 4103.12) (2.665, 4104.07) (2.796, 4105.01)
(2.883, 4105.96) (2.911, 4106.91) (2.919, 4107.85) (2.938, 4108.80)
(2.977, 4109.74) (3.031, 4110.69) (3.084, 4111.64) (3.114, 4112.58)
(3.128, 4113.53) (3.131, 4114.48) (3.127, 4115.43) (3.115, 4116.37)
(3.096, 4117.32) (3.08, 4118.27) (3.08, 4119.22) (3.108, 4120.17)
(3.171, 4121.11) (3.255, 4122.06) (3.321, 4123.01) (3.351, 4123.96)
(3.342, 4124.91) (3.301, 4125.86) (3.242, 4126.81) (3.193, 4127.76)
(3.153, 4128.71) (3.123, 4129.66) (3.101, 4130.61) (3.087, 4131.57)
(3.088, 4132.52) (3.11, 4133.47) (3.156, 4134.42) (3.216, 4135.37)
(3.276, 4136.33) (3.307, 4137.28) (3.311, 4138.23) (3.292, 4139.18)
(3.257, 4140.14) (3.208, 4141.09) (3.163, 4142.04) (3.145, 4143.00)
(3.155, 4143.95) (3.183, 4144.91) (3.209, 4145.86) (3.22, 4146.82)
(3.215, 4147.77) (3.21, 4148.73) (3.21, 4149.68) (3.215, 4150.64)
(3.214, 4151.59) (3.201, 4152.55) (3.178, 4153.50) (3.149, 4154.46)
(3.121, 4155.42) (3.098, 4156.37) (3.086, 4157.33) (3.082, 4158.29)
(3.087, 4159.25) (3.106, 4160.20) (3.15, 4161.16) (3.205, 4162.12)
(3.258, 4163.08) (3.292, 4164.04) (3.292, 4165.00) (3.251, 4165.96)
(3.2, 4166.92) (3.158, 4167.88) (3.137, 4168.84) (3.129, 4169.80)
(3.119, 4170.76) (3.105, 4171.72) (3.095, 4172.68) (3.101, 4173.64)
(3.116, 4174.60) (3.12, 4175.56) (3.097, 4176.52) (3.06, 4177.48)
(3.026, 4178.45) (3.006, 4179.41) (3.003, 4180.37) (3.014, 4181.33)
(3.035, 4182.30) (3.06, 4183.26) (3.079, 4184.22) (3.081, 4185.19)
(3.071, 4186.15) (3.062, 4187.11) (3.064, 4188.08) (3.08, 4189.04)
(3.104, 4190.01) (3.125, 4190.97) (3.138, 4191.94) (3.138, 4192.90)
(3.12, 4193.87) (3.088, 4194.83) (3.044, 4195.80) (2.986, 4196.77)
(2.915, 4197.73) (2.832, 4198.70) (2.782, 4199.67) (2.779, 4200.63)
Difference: -0.0023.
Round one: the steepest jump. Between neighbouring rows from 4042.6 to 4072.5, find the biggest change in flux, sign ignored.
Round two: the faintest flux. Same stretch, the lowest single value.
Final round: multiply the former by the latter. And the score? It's 0.28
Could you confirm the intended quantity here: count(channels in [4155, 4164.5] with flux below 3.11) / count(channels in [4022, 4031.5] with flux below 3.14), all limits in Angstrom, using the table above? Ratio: 0.6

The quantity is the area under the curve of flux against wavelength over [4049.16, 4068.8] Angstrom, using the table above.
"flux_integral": 62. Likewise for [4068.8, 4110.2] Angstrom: 122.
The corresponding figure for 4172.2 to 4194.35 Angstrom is 68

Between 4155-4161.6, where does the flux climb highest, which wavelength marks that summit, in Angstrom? 4161.16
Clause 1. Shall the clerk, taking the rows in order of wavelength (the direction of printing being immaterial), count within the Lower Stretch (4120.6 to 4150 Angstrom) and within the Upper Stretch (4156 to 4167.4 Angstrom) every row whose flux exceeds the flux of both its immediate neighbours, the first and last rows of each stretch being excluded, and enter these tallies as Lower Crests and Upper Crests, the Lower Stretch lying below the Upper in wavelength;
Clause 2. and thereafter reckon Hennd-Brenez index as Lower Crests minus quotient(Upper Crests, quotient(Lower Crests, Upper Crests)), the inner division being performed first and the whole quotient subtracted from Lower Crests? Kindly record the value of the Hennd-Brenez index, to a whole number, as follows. 3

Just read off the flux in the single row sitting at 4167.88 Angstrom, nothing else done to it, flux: 3.158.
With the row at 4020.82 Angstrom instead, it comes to 3.165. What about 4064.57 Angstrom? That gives 2.96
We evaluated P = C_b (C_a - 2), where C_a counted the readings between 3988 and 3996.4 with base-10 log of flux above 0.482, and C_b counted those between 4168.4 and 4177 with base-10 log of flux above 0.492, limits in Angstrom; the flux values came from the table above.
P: -12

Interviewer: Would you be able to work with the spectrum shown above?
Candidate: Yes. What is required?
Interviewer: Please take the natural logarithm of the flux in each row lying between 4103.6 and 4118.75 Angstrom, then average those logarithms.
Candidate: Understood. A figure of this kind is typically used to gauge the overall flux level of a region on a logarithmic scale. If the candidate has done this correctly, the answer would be 1.10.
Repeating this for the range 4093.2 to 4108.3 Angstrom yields 1.01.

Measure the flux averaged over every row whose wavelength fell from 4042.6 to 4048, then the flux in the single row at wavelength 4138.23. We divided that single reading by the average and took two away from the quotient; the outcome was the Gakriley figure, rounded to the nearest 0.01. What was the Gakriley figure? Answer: -0.87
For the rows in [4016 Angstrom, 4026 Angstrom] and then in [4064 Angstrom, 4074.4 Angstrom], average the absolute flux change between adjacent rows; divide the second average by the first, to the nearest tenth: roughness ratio 2.0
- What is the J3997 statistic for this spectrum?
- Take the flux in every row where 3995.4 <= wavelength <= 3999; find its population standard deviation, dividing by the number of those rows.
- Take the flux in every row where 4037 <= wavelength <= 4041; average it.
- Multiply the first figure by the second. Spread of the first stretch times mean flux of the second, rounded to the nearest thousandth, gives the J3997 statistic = 0.063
